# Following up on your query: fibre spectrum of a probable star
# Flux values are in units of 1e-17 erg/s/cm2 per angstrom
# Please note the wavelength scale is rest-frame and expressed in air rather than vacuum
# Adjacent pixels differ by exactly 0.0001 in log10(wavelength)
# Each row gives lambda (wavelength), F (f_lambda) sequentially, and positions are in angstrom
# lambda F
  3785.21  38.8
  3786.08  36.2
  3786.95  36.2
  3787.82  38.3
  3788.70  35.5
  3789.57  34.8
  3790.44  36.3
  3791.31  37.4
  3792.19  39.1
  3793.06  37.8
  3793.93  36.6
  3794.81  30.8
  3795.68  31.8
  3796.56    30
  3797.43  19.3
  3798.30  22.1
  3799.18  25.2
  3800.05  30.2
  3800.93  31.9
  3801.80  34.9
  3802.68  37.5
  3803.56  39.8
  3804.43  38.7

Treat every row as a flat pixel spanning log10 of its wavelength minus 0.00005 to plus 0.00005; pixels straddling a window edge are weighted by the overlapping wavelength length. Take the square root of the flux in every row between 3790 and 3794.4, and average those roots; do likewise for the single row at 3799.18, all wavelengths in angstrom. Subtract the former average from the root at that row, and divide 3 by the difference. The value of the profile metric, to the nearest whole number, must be -3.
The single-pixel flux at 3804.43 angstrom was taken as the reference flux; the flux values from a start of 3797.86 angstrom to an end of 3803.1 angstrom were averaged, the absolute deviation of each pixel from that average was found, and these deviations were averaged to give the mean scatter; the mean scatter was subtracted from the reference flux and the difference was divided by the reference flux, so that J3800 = 0.88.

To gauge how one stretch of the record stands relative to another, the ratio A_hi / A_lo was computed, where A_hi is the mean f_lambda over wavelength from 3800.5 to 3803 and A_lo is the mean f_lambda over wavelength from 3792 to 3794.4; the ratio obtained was 0.92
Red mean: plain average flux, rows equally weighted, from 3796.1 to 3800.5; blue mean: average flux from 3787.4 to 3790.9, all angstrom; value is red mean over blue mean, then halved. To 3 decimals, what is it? 0.350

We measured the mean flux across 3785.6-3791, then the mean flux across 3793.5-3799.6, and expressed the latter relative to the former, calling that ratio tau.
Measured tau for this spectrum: 0.77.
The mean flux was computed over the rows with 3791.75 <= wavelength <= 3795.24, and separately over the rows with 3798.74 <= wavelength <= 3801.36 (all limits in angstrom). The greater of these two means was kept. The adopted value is 36.1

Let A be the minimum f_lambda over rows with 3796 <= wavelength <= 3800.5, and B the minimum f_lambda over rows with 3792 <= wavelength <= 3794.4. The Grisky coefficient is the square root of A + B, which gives 7.48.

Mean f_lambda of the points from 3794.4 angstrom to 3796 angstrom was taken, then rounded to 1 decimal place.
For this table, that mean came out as 31.3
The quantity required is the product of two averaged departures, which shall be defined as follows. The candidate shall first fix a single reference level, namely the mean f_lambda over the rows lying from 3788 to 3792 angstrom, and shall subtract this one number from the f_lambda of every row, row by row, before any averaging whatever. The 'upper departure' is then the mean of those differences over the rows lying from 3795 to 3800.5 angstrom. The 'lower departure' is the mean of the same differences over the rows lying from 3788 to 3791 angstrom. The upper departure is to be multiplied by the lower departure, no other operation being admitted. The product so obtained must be 4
